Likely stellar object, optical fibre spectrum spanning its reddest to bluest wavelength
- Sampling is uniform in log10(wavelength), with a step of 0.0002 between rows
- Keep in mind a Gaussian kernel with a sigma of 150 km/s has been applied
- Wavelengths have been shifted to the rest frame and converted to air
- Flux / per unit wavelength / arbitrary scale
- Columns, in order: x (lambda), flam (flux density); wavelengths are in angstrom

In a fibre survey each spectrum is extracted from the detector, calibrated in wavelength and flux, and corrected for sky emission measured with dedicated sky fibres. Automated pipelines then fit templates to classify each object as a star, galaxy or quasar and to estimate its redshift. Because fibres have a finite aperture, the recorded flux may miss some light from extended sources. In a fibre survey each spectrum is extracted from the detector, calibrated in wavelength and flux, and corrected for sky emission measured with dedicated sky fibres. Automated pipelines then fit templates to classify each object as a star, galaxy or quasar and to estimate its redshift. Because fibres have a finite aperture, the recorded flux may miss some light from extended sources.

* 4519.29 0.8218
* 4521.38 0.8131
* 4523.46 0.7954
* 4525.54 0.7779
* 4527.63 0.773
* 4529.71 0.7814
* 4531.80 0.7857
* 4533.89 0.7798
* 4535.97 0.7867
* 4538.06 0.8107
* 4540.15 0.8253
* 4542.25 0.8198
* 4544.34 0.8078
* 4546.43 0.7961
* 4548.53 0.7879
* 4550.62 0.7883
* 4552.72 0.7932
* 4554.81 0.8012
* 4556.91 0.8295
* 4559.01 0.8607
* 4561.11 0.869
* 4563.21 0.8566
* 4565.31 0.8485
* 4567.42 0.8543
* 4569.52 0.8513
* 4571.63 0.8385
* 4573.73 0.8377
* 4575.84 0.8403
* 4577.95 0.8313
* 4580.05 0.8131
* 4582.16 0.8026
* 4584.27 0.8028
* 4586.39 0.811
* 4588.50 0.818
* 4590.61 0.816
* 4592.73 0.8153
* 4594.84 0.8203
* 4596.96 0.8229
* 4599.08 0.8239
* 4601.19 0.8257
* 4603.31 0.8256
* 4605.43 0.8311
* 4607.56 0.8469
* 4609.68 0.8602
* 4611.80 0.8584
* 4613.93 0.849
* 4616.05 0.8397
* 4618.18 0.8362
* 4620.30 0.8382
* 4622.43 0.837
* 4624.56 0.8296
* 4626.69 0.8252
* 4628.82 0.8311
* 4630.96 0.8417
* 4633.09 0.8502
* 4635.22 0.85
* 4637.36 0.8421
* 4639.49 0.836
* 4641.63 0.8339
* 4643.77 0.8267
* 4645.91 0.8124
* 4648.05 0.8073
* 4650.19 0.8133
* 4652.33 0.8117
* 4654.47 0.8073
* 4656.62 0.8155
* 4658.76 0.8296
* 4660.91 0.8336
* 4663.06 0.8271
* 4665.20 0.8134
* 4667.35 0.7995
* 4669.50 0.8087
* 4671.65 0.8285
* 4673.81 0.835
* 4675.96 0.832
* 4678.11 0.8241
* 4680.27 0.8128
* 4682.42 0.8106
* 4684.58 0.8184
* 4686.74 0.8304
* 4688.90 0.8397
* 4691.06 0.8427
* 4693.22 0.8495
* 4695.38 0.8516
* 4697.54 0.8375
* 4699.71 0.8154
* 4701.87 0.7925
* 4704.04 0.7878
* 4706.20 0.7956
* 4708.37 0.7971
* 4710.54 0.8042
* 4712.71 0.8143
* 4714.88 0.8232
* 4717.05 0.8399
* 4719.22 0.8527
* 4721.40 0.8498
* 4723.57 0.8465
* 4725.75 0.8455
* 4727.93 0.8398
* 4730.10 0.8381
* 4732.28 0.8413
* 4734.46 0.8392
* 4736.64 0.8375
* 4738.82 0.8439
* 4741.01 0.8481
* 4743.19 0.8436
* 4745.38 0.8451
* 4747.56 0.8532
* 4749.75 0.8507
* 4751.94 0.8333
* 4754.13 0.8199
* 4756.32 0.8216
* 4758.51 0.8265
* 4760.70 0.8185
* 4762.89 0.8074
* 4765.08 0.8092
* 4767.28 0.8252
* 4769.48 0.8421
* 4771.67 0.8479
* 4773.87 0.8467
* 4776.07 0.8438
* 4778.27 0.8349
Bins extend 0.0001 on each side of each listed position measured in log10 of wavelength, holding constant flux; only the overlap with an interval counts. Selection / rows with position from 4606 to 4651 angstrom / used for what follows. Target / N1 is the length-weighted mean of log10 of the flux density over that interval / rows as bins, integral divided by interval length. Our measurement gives -0.0776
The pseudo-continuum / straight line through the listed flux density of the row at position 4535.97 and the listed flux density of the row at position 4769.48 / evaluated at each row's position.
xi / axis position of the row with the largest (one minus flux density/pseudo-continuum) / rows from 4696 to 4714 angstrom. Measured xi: 4704.04 angstrom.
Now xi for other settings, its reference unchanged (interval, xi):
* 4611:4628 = 4626.69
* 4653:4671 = 4667.35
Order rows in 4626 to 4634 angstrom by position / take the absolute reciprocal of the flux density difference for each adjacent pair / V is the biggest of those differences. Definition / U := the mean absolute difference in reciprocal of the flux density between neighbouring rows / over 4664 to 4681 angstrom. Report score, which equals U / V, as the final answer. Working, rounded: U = 0.0153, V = 0.015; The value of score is 1.0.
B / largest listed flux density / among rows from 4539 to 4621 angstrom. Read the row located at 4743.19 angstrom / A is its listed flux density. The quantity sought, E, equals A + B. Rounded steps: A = 0.8436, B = 0.869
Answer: 1.71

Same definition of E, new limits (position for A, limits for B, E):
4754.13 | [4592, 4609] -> 1.67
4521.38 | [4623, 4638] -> 1.66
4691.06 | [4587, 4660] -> 1.70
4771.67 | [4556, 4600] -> 1.72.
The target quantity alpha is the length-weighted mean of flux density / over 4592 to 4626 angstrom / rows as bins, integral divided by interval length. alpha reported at 0.835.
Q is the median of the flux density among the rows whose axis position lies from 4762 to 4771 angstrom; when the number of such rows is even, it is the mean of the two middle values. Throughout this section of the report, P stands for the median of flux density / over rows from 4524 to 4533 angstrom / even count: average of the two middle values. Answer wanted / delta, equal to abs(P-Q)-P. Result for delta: -0.742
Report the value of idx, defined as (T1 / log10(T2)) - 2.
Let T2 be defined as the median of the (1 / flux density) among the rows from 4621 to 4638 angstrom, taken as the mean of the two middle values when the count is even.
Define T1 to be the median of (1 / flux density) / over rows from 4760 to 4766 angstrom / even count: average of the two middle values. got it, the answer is 14.2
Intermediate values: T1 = 1.24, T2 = 1.19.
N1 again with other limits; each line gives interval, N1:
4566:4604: -0.0835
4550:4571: -0.0779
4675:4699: -0.0802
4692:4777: -0.0803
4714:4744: -0.0746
